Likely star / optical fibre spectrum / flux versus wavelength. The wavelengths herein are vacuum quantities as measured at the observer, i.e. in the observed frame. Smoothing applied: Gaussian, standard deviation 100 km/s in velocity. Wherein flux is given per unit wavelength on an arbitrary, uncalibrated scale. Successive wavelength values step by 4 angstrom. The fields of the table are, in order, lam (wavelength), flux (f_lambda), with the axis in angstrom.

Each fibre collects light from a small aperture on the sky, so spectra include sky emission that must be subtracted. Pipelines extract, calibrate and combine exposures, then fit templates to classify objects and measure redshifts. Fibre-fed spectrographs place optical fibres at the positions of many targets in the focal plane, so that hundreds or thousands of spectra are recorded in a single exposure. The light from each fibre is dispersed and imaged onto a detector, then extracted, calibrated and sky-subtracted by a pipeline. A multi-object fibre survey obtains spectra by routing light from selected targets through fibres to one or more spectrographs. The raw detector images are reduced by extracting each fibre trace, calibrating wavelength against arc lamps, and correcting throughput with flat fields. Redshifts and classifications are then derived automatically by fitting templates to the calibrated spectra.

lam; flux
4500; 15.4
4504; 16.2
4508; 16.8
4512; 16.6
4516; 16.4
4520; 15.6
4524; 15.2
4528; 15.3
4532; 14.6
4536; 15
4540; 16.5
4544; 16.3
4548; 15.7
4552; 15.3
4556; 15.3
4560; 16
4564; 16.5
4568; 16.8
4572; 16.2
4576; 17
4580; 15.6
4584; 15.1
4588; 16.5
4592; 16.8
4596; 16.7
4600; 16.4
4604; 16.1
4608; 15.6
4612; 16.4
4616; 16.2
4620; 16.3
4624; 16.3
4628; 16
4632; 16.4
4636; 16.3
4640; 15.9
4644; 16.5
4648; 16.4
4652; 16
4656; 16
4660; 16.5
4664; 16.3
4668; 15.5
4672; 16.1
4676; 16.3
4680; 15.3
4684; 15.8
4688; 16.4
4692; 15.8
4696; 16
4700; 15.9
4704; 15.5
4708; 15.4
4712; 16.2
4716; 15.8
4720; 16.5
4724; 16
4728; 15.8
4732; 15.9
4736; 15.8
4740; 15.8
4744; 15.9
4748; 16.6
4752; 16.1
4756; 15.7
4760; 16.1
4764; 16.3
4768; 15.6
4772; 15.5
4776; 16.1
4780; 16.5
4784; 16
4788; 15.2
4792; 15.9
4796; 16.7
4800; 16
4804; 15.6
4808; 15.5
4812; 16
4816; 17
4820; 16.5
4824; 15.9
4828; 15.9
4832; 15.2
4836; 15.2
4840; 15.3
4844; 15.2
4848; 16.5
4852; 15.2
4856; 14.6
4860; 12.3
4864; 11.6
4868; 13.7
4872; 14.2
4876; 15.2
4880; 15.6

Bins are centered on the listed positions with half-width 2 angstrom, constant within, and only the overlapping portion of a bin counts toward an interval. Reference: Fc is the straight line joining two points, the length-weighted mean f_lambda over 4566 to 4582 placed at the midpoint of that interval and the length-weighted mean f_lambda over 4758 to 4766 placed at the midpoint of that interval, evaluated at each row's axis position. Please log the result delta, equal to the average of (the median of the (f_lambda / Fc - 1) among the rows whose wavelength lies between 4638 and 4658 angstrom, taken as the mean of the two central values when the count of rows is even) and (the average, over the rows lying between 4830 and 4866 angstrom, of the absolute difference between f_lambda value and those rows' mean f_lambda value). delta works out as 0.57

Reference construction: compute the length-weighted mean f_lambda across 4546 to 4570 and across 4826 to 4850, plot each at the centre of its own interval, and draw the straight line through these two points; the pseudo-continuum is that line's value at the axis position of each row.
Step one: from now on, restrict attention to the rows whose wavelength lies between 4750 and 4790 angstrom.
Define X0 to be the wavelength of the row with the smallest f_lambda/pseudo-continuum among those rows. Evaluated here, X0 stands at 4788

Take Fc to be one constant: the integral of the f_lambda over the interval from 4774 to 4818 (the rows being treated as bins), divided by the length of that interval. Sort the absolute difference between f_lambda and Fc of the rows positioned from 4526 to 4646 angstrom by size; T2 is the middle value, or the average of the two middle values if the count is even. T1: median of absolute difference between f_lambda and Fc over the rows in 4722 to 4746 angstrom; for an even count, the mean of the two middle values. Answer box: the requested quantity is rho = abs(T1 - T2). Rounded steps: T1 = 0.20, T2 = 0.45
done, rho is 0.25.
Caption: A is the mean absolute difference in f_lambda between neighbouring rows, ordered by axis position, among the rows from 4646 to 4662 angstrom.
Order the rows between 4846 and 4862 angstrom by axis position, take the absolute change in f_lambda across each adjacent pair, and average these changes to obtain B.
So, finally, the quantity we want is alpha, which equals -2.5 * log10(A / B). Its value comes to 1.7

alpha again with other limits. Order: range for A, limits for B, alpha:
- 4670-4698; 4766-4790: -0.1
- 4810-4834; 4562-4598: 0.2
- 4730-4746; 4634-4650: 1.9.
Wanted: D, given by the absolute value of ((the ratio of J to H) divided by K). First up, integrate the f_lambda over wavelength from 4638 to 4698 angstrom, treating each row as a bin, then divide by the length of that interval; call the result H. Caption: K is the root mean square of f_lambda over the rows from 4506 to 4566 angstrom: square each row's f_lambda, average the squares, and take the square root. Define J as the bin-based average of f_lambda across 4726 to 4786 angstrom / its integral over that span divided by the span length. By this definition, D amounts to 0.0629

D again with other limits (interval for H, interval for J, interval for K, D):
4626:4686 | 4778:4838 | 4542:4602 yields 0.0613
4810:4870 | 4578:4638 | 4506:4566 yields 0.0679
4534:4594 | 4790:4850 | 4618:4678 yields 0.0612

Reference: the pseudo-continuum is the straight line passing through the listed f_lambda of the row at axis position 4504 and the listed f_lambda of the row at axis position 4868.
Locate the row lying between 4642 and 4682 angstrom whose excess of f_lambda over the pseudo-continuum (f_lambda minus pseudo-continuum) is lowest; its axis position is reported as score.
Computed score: 4680 angstrom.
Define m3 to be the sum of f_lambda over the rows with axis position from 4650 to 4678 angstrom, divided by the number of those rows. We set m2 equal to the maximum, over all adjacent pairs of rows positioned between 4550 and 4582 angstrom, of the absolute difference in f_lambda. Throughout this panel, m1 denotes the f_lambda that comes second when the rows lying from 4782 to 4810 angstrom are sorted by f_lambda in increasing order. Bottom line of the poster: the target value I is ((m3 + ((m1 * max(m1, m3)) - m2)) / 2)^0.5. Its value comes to 11.5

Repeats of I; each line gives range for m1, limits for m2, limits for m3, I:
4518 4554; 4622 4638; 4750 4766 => 11.3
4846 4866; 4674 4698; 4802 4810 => 10.1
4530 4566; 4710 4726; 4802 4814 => 11.2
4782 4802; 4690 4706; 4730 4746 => 11.6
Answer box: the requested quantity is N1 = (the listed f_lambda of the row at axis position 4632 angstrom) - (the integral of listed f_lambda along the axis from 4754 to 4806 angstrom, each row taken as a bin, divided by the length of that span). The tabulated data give 0.5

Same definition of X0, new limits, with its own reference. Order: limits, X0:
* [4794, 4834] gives 4832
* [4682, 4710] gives 4708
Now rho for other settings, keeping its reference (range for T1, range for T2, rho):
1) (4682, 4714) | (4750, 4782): 0.05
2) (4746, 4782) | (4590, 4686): 0.09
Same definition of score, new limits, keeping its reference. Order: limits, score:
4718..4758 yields 4728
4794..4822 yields 4808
